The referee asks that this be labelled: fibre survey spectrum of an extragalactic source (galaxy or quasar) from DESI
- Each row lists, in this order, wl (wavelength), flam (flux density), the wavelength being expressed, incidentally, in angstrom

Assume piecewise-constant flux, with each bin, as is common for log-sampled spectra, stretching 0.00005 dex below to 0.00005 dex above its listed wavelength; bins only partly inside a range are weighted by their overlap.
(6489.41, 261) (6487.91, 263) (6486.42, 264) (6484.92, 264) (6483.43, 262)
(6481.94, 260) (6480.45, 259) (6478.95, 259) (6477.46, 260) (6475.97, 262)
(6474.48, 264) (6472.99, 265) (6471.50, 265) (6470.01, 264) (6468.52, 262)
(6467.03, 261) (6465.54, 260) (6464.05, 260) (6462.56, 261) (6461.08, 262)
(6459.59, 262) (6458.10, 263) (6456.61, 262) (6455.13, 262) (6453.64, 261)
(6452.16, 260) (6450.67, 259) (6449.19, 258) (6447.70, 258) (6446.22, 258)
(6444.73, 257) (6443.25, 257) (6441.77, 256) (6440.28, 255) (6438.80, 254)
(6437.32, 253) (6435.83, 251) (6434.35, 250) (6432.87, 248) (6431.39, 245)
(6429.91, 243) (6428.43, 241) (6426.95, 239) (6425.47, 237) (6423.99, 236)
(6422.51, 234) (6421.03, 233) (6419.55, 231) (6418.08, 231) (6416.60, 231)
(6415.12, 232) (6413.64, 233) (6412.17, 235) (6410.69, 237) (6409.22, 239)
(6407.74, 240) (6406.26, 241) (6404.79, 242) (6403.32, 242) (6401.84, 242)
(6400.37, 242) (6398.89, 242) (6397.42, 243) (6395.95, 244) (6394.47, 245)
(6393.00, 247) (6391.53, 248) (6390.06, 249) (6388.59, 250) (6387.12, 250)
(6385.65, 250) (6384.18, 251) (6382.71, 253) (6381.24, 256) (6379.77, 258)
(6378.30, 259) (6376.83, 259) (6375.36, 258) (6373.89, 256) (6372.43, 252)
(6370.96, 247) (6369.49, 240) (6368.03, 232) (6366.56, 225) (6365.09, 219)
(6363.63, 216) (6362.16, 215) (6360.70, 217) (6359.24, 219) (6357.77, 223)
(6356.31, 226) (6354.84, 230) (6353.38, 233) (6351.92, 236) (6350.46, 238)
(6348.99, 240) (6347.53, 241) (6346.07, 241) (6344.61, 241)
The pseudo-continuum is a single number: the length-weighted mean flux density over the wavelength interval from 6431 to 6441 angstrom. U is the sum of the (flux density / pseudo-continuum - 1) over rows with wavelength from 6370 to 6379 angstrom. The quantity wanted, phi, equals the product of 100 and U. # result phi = 10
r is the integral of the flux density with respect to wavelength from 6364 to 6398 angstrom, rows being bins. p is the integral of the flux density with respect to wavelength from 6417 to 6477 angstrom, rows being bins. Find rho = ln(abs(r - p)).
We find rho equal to 8.8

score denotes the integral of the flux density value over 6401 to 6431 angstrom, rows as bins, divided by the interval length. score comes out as 237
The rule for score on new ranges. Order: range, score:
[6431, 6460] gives 257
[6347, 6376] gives 233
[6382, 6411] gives 245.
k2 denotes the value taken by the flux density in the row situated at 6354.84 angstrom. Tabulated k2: 230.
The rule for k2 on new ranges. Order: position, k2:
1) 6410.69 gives 237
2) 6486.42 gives 264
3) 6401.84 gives 242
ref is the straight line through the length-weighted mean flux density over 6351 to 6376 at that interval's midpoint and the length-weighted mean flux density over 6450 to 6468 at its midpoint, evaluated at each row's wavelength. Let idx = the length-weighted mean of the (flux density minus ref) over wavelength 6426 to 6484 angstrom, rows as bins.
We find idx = -3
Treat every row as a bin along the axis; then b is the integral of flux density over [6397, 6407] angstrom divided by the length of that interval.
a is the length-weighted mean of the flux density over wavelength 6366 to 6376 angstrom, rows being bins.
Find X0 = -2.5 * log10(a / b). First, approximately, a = 245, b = 242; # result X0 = -0.01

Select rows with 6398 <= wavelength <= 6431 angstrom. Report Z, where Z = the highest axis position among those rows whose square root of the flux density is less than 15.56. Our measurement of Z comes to 6428.43 angstrom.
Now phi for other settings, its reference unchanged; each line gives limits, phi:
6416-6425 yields -44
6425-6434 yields -21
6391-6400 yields -15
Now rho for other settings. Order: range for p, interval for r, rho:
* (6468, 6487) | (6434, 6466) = 8.1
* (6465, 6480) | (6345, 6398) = 9.1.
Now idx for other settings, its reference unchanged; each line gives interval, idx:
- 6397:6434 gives -9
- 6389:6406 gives 2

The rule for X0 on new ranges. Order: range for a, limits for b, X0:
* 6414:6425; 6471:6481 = 0.13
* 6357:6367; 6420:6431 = 0.09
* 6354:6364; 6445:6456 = 0.17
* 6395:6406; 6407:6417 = -0.03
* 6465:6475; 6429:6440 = -0.06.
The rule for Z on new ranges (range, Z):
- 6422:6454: 6428.43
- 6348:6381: 6369.49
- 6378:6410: 6409.22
